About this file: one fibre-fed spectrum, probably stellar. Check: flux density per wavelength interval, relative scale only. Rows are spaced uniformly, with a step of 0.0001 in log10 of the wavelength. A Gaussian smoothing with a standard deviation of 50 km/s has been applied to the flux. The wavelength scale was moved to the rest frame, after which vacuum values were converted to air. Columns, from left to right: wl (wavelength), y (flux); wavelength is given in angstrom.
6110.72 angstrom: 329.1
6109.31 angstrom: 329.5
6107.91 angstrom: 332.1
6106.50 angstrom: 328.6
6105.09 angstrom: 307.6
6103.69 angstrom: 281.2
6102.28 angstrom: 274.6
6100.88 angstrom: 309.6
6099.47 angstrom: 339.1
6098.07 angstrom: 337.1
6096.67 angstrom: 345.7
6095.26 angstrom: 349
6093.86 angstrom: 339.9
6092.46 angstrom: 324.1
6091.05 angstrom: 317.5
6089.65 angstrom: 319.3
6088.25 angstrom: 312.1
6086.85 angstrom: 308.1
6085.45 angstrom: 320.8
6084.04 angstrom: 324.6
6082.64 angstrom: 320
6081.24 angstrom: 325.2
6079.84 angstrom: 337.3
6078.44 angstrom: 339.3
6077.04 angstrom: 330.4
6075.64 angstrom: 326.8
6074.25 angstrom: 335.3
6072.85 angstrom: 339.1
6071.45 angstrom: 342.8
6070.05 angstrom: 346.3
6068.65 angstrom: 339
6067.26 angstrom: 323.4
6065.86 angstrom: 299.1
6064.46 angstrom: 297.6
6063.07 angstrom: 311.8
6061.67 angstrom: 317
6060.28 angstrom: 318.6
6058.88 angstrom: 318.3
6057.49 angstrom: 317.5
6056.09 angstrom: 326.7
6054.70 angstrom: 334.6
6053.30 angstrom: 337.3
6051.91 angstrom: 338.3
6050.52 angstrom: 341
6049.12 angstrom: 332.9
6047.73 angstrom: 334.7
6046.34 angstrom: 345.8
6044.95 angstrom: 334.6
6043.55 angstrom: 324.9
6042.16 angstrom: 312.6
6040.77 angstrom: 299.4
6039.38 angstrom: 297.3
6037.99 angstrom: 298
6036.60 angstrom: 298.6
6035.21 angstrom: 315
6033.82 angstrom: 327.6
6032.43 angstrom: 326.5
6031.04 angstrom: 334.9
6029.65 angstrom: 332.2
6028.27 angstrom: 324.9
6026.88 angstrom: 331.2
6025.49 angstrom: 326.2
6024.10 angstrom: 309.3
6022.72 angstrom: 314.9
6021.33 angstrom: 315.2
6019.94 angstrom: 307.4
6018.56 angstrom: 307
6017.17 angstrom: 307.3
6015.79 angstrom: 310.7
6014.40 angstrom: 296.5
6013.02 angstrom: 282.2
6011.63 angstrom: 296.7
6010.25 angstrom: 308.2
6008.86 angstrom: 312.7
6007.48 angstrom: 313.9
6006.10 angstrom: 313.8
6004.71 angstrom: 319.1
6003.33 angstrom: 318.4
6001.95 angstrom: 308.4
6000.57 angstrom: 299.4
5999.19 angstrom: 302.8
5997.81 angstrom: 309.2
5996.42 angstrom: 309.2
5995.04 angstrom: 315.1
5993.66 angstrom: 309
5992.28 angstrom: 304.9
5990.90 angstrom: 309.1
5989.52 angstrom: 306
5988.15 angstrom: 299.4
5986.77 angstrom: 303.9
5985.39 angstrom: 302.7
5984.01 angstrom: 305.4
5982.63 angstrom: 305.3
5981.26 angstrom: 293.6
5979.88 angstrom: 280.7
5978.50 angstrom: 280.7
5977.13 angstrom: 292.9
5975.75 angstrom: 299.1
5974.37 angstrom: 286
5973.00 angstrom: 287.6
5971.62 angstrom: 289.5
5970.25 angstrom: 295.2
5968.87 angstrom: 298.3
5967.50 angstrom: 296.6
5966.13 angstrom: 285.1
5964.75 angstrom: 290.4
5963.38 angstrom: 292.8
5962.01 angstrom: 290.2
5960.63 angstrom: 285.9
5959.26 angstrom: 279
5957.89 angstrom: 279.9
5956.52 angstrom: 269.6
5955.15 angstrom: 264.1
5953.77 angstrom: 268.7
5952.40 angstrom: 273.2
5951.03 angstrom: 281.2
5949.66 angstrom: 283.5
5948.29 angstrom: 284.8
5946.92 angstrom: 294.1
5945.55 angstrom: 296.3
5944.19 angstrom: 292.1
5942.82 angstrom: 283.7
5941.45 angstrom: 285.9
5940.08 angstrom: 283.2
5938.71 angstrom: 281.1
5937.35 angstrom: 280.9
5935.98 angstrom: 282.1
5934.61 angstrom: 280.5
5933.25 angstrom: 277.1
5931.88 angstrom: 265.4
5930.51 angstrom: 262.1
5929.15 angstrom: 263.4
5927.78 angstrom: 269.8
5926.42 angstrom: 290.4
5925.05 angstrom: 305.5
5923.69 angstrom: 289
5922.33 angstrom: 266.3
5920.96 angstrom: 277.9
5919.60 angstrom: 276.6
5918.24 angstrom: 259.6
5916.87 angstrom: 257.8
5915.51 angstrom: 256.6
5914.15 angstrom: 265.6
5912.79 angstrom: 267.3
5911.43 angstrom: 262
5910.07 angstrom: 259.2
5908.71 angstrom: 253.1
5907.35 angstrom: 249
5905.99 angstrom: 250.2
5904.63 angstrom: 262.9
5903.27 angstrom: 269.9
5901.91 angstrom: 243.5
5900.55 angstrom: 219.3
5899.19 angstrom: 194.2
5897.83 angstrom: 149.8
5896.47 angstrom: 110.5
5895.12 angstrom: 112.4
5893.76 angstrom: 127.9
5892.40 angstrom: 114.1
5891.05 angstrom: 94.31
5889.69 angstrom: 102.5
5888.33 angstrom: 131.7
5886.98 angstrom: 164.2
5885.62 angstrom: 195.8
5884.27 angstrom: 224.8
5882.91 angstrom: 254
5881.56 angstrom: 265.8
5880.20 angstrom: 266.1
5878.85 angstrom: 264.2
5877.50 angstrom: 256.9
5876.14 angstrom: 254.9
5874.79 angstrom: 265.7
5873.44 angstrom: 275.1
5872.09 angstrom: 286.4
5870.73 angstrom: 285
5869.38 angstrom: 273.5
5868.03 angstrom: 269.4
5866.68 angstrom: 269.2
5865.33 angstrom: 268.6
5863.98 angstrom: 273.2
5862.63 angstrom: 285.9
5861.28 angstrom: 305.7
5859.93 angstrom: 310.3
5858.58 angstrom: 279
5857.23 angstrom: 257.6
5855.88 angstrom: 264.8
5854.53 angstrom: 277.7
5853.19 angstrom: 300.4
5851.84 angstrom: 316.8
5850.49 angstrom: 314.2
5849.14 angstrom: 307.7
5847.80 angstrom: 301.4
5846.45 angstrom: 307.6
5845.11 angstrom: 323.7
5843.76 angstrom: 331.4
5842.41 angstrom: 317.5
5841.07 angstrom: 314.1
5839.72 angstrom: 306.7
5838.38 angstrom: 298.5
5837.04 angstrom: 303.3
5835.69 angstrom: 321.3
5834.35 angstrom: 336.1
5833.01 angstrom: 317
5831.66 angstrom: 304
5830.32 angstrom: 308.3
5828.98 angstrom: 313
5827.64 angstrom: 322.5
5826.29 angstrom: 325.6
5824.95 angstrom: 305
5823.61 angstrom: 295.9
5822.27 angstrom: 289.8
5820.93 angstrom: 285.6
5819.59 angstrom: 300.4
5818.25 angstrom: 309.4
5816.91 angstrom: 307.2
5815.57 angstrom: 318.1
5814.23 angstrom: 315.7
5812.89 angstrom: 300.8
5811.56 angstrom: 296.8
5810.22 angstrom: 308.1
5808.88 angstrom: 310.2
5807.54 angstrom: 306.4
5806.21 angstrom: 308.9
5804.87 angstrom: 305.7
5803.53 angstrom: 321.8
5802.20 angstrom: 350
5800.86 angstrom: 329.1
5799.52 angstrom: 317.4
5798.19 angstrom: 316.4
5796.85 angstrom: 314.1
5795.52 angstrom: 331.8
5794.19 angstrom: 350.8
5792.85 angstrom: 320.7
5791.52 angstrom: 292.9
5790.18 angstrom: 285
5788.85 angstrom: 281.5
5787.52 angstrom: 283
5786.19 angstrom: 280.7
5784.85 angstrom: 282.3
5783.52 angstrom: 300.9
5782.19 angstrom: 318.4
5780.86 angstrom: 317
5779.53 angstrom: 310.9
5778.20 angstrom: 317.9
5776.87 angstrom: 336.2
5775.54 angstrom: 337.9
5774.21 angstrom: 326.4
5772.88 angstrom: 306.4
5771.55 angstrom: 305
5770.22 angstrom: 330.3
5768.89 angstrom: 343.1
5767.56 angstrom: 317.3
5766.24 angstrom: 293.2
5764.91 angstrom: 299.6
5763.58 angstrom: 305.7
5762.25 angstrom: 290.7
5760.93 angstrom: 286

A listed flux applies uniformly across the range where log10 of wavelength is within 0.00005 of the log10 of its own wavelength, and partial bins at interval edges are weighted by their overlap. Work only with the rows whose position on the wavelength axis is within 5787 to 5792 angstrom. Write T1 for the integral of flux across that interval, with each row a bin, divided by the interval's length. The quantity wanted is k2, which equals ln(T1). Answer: 5.65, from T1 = 285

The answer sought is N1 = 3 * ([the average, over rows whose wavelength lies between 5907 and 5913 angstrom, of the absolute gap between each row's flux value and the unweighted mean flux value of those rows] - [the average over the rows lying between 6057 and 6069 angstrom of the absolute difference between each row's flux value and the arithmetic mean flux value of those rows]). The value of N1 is -9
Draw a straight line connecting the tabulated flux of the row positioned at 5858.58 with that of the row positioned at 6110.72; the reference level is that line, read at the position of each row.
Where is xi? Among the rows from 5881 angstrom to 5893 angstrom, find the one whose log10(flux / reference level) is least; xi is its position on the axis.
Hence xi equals 5891.05 angstrom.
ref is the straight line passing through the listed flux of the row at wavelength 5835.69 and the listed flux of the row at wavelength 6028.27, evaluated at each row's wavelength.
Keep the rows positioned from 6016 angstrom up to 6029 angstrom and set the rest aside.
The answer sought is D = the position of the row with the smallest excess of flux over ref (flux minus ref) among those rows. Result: 6018.56 angstrom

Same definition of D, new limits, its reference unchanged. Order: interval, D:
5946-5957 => 5955.15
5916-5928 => 5916.87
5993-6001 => 6000.57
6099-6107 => 6102.28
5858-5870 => 5865.33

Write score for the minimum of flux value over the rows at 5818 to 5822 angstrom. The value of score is 285.6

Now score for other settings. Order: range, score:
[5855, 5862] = 257.6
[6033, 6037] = 298.6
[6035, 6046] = 297.3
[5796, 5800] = 314.1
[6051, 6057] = 326.7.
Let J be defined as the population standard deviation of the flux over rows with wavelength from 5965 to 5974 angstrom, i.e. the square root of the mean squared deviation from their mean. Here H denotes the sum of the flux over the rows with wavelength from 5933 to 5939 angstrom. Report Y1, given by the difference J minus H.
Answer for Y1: -1397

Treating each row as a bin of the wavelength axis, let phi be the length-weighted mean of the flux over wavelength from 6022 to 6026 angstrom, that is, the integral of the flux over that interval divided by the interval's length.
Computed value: 316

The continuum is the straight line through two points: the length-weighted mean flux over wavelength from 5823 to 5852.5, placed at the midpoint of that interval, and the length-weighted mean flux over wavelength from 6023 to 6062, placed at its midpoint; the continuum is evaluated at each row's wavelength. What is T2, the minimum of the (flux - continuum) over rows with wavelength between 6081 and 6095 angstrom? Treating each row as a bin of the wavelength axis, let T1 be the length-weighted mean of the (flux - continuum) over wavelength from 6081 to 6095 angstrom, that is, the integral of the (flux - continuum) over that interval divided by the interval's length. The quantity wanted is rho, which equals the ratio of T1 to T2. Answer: 0.22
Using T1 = -4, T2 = -18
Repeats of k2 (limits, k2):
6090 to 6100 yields 5.82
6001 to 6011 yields 5.75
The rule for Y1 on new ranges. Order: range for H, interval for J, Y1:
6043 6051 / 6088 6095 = -2004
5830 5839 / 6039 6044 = -2177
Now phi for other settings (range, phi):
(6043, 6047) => 335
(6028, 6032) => 331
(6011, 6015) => 292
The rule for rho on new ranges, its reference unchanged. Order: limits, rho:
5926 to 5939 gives 0.77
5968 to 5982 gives 0.75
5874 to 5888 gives 0.51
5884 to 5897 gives 0.81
